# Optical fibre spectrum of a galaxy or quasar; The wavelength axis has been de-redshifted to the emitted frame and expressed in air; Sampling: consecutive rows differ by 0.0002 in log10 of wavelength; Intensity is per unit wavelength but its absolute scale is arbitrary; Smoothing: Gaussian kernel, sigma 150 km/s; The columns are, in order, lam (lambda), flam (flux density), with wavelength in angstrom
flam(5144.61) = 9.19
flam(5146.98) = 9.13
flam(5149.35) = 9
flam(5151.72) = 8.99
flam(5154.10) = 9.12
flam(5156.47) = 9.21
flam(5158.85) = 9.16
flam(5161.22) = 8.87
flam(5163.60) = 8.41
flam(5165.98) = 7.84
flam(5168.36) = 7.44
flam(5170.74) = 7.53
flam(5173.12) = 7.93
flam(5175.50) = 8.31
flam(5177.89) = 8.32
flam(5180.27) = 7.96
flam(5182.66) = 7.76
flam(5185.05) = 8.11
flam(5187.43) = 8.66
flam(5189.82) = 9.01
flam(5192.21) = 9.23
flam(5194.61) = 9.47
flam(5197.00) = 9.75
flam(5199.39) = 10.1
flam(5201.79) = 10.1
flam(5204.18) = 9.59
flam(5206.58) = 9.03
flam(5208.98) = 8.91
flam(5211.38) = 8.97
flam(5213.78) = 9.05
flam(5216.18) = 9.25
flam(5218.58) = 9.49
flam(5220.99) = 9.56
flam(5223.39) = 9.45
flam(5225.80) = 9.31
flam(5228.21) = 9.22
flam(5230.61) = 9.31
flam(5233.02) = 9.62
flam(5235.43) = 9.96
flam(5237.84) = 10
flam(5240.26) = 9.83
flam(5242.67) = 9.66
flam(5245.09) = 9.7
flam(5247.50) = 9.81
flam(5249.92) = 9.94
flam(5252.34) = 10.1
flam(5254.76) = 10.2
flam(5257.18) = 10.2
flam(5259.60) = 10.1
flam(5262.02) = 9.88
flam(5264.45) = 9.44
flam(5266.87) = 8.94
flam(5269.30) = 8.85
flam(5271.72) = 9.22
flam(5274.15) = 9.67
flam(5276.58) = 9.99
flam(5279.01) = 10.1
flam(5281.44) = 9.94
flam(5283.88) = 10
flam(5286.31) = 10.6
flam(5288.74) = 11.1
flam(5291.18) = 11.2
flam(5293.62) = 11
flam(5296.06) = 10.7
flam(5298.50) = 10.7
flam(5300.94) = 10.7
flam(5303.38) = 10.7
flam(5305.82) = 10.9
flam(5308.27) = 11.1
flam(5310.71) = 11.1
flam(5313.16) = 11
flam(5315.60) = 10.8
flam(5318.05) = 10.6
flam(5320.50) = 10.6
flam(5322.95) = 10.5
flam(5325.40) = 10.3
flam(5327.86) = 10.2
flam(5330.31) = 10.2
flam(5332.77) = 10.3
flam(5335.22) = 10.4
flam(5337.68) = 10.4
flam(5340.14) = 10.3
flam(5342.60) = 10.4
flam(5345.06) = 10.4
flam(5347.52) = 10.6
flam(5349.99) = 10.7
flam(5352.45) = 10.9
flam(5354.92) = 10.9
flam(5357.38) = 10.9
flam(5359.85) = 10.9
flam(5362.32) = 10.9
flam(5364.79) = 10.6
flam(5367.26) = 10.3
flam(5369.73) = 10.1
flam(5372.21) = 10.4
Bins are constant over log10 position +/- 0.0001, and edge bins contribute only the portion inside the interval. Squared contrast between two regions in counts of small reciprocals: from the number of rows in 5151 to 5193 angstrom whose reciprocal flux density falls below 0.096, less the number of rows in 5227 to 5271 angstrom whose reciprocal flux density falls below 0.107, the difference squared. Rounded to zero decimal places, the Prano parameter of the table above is 196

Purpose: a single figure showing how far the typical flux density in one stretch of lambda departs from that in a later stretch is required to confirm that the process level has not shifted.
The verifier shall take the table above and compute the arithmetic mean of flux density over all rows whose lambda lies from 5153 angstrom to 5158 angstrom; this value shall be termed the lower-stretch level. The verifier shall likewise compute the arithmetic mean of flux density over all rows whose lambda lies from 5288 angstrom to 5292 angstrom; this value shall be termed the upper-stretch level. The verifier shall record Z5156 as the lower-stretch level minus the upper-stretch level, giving -2.0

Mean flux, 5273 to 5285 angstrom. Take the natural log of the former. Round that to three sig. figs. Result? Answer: 2.30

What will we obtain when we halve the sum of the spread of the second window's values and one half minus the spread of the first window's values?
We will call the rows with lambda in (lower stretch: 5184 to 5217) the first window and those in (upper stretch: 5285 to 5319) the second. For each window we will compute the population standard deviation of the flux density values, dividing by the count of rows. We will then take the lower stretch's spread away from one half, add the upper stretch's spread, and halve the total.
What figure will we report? 0.09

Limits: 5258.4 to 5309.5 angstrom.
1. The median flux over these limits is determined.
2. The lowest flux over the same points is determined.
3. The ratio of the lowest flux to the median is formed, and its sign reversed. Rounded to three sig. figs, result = -0.876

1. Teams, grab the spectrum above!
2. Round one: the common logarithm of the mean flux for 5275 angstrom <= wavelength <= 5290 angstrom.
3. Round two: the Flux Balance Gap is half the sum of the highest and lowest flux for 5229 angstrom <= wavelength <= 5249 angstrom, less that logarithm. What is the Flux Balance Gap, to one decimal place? 8.6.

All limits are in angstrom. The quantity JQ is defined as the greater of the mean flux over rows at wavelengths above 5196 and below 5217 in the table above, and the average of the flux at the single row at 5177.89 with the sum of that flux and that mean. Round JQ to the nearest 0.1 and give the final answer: 13.0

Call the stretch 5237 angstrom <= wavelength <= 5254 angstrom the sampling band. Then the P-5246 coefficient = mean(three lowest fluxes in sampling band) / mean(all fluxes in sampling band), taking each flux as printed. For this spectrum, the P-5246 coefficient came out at 0.986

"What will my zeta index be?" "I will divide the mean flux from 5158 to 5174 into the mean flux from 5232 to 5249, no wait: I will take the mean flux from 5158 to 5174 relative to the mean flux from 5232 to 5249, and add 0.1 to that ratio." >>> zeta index 0.93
